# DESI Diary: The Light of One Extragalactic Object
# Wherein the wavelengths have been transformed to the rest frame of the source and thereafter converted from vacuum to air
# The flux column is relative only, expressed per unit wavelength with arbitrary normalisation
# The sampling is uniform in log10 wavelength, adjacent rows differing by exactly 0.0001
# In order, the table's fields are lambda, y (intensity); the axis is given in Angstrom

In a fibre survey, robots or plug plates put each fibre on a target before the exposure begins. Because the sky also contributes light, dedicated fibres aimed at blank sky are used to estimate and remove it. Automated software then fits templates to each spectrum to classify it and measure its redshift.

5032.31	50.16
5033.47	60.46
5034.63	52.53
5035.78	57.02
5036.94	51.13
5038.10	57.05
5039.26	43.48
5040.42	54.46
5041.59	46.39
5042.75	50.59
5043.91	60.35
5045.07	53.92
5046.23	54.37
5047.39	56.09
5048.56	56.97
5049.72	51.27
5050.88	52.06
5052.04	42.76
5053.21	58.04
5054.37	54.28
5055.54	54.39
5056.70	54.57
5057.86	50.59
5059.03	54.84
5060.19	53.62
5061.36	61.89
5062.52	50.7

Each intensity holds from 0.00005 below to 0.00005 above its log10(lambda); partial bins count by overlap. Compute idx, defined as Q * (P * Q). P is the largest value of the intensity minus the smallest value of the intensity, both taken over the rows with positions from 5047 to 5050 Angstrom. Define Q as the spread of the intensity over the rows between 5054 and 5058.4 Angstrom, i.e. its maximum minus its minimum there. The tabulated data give 90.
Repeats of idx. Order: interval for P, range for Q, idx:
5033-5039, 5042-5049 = 889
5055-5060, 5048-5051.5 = 138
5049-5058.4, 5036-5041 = 2814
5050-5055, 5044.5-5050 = 496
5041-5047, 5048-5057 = 3259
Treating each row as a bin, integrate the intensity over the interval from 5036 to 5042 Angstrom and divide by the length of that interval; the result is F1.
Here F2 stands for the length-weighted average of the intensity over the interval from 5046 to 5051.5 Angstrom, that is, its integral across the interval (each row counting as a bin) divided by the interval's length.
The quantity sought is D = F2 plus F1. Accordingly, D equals 105.0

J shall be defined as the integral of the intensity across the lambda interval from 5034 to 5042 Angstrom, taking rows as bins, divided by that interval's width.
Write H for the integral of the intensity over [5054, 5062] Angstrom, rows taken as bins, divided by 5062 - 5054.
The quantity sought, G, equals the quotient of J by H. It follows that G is 0.95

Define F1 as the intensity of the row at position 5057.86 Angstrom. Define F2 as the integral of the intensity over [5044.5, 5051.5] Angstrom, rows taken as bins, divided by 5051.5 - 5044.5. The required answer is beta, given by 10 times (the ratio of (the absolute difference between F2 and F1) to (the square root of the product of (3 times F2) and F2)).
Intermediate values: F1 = 50.59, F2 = 54.1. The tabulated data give 0.37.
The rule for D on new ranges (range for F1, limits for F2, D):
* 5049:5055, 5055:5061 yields 105.8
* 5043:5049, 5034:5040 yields 108.4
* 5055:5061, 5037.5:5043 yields 104.3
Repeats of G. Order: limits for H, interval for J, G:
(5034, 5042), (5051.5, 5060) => 1.02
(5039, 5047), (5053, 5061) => 1.04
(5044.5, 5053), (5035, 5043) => 0.98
